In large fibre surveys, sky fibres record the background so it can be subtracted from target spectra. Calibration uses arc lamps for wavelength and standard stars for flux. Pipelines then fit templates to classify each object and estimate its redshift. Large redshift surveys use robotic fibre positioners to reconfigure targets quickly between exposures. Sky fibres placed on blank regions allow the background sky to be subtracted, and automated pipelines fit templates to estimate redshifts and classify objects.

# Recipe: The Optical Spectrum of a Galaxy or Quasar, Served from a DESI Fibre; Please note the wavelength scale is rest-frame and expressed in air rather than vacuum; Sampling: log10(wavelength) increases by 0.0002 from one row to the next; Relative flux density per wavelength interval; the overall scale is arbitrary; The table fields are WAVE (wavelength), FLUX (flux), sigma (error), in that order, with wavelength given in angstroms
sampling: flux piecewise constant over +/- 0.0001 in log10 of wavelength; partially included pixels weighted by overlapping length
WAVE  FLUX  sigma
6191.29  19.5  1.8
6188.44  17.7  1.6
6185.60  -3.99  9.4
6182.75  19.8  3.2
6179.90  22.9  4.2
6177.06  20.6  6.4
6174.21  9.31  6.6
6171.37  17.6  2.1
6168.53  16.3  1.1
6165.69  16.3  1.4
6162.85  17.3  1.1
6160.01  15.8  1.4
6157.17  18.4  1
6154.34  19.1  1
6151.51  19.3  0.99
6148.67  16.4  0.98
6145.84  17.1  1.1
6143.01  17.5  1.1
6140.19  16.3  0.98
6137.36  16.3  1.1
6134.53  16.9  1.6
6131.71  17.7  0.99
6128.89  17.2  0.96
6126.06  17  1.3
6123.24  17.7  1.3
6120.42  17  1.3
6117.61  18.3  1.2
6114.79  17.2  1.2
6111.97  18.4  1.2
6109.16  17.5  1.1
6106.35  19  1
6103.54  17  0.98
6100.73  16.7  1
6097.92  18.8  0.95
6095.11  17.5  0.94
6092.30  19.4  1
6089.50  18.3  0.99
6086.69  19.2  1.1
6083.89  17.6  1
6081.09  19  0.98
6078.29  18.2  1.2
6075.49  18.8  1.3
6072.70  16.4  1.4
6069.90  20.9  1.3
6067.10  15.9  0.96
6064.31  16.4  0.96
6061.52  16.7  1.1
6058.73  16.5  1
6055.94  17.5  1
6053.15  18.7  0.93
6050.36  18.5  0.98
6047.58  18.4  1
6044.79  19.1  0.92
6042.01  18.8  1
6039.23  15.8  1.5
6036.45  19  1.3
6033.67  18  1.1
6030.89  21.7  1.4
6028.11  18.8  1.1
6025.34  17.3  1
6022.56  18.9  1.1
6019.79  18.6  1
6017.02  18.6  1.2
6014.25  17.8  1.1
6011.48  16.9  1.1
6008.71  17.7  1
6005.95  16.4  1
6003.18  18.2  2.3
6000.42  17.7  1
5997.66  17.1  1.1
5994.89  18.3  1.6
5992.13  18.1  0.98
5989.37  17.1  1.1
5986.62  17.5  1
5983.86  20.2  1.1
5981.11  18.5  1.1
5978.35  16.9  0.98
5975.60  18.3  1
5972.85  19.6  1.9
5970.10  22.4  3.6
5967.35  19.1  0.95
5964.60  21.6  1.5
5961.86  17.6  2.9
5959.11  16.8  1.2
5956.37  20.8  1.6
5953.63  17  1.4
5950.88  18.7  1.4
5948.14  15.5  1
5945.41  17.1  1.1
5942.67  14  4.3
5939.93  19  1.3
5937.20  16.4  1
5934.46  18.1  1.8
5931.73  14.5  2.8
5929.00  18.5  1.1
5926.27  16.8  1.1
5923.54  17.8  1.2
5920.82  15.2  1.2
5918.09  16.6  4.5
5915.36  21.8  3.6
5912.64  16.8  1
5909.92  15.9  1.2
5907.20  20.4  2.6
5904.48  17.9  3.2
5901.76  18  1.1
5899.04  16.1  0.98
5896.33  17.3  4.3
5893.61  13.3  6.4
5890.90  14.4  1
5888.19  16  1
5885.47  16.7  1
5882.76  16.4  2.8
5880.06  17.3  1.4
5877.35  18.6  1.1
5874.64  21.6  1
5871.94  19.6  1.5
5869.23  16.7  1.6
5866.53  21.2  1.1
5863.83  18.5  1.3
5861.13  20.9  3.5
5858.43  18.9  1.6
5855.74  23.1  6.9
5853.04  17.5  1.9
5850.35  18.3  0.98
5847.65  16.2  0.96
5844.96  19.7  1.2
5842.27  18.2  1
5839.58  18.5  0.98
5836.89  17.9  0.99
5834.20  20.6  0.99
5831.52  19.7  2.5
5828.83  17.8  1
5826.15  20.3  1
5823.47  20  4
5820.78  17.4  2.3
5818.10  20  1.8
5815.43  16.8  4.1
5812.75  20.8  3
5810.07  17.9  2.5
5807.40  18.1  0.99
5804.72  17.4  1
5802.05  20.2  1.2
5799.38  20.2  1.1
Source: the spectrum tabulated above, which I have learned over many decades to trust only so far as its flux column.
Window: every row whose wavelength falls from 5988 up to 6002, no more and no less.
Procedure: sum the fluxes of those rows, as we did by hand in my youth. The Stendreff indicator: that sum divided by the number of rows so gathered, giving 17.7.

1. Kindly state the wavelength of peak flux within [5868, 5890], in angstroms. 5874.64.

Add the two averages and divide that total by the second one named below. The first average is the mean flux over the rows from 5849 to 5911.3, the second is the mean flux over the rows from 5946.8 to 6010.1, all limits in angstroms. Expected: 1.98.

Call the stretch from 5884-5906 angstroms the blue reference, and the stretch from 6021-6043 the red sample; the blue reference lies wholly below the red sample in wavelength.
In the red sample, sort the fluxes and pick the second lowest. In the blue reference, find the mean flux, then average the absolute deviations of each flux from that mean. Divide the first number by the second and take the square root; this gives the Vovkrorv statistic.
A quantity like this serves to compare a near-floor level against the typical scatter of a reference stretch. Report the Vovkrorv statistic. 3.70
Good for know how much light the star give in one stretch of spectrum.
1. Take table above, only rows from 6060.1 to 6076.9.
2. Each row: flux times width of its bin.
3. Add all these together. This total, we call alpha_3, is 294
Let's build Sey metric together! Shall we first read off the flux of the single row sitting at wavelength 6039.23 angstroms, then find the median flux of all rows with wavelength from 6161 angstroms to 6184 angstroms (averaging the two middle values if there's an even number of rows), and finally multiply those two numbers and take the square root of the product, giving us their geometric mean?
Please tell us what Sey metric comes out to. 16.6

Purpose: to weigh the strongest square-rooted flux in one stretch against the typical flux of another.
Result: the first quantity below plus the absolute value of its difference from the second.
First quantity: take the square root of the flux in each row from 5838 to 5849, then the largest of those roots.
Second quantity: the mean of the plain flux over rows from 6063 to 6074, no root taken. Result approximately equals 17.4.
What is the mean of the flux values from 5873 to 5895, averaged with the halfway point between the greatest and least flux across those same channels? 17.1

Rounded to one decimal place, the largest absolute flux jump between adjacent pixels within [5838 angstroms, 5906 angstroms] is 5.6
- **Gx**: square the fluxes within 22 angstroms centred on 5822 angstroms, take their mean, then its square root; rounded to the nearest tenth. 19.2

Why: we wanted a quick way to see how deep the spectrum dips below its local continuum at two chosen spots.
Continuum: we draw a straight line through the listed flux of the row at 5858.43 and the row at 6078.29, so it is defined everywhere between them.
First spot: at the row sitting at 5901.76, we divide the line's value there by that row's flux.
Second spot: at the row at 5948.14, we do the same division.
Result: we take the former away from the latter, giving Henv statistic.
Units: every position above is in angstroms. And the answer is 0.16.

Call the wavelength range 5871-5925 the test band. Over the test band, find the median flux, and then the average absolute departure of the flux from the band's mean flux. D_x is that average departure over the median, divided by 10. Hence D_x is 0.010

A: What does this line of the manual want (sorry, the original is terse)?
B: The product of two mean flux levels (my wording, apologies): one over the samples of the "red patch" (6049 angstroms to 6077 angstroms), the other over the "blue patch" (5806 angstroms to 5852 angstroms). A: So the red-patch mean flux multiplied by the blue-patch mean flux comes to 330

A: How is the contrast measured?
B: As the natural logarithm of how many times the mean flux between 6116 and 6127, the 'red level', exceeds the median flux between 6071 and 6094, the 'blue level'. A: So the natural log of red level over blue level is -0.06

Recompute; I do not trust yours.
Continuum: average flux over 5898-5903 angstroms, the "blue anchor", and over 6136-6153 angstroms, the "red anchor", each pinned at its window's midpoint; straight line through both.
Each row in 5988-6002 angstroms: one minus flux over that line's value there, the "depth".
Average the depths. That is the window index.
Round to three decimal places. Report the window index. -0.033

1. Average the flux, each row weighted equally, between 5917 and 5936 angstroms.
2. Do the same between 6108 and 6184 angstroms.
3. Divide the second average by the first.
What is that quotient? 1.04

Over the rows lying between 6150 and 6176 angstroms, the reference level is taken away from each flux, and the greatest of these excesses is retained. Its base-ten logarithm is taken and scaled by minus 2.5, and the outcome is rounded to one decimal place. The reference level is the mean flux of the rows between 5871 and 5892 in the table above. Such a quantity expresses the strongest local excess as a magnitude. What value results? -0.6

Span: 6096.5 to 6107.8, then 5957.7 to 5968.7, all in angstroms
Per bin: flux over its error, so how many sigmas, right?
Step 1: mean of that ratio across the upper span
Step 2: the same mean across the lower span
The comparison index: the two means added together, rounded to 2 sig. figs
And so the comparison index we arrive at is 32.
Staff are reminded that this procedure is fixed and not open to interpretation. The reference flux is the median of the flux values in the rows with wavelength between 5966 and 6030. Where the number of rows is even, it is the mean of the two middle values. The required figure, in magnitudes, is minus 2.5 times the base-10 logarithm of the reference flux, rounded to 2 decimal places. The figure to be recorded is -3.15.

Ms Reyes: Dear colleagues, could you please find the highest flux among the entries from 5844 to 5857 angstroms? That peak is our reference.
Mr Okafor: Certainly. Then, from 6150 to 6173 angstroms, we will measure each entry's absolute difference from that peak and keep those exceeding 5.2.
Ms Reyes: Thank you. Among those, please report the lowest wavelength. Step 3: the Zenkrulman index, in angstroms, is 6160.01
